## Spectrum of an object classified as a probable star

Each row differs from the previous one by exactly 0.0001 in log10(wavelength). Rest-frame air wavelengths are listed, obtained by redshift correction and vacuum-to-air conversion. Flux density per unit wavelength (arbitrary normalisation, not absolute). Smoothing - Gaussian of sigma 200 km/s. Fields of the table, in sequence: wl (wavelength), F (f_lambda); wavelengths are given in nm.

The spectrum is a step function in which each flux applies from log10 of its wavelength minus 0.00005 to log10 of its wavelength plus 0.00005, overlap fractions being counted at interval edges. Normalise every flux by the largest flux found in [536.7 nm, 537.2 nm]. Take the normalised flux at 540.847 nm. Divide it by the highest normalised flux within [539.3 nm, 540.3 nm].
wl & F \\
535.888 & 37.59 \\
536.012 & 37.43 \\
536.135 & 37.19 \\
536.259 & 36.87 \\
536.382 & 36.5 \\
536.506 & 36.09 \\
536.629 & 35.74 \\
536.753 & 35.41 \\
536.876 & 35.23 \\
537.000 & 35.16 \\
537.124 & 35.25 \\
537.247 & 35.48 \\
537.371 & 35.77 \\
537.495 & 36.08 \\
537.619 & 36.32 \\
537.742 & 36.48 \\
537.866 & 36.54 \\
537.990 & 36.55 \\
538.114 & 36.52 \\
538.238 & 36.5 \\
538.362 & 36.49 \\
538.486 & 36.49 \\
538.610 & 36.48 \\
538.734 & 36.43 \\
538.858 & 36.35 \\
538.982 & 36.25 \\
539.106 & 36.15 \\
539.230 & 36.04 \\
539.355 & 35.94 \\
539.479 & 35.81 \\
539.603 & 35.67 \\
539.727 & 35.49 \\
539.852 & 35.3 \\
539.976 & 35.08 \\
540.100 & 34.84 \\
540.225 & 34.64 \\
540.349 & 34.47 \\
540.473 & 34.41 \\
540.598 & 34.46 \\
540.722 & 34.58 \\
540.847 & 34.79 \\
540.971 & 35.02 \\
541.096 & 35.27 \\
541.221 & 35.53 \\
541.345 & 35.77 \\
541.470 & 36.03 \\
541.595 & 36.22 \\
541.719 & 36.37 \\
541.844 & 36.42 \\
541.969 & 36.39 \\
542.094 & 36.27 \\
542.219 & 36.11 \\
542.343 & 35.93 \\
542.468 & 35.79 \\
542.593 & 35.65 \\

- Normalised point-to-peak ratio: 0.97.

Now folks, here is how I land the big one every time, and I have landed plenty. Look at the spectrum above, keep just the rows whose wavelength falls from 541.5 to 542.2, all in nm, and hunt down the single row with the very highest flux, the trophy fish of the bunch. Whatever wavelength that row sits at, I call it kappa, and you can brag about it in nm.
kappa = 541.844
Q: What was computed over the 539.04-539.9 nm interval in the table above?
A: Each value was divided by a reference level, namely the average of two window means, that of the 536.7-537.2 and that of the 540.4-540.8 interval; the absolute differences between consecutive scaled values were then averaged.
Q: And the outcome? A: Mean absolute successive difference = 0.0041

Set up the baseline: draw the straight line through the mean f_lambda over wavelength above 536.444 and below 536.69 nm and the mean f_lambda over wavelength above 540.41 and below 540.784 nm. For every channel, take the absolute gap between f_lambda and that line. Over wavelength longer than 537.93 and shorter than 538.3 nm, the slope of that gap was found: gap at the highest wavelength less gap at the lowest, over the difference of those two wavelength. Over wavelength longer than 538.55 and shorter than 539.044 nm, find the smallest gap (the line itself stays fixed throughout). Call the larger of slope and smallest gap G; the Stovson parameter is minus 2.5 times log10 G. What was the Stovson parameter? -0.2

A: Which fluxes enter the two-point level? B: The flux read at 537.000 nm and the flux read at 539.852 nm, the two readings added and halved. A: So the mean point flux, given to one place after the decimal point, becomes 35.2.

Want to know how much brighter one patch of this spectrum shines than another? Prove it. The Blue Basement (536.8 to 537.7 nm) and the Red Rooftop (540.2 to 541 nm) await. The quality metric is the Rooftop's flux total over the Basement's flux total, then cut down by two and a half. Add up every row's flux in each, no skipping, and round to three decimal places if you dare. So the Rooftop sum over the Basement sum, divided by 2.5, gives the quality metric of 0.389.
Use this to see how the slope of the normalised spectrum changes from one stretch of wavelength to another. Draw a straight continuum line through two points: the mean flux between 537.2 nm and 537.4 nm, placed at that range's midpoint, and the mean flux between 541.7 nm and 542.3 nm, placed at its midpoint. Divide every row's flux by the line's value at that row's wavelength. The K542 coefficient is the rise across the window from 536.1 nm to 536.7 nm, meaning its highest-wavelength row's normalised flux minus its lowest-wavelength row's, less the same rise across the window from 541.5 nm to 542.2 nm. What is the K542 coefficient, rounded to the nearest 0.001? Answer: -0.042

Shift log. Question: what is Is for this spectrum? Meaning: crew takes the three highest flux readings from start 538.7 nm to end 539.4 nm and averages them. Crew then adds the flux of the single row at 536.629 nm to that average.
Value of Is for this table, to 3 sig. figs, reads 72.1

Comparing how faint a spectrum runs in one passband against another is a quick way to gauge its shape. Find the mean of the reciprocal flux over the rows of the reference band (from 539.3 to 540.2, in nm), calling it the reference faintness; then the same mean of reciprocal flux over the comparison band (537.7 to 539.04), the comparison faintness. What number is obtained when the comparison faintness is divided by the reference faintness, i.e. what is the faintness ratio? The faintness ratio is 0.97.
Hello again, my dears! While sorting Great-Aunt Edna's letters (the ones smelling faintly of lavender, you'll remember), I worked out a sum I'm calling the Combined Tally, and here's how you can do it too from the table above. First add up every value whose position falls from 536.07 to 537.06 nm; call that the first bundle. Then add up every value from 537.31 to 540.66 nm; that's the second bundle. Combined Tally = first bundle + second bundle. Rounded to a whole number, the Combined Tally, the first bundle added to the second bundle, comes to 1256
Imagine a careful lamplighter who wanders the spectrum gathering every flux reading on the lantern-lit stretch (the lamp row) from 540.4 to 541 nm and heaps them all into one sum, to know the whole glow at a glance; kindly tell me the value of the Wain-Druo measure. 173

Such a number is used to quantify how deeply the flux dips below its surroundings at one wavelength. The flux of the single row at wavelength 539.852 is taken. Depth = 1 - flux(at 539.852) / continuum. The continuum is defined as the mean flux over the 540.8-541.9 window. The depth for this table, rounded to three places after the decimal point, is 0.012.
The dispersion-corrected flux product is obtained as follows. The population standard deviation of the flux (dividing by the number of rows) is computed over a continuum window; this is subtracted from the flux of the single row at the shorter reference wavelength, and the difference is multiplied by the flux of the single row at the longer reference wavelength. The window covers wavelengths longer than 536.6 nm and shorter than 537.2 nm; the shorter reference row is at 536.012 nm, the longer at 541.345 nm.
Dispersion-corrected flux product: 1331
